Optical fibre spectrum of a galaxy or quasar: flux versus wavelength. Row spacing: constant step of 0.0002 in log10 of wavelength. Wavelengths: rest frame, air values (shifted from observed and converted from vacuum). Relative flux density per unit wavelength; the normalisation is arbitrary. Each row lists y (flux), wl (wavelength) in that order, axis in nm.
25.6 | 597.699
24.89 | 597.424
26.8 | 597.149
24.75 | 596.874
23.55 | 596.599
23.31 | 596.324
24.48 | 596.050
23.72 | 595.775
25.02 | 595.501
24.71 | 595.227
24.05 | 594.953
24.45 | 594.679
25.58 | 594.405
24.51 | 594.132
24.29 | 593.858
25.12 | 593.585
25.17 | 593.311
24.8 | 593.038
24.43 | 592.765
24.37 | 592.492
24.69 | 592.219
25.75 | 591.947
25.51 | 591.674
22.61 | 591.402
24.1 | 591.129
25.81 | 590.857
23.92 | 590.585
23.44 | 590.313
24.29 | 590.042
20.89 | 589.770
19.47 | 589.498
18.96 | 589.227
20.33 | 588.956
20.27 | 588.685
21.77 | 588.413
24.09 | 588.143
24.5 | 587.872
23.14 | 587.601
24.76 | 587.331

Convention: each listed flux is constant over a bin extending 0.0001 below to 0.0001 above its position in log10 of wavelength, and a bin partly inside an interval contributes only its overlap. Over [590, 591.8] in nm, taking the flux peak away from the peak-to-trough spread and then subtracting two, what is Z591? -24.6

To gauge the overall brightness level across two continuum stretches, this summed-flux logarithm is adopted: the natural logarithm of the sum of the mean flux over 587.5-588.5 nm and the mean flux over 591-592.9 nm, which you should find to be 3.87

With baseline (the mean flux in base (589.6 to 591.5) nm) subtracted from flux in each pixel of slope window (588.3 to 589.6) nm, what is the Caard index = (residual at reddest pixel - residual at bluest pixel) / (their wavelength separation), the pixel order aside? -2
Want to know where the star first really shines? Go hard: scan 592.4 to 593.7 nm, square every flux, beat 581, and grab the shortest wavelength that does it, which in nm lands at 592.492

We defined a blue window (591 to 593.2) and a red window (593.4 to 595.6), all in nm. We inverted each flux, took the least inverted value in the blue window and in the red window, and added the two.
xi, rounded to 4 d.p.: 0.0779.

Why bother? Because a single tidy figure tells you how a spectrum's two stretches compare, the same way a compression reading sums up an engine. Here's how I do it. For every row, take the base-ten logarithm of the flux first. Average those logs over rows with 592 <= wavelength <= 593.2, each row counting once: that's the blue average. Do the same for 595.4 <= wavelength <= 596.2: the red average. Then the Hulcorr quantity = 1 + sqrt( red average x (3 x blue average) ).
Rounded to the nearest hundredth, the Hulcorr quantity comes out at 3.41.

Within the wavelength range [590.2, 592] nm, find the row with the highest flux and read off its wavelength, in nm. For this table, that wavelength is 590.857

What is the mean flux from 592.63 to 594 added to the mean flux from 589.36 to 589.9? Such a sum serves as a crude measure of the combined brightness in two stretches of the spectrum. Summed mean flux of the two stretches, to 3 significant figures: 44.9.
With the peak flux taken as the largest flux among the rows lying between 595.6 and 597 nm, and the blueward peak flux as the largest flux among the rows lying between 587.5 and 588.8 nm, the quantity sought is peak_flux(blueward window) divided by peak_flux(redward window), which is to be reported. 0.99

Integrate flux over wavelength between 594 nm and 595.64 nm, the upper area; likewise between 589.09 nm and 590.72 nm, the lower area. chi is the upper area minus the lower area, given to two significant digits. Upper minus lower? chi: 5.0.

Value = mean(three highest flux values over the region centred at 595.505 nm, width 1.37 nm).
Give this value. 24.7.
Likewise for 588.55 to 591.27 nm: 24.7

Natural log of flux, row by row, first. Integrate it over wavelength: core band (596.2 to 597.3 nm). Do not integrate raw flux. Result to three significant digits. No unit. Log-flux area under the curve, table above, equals 3.52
